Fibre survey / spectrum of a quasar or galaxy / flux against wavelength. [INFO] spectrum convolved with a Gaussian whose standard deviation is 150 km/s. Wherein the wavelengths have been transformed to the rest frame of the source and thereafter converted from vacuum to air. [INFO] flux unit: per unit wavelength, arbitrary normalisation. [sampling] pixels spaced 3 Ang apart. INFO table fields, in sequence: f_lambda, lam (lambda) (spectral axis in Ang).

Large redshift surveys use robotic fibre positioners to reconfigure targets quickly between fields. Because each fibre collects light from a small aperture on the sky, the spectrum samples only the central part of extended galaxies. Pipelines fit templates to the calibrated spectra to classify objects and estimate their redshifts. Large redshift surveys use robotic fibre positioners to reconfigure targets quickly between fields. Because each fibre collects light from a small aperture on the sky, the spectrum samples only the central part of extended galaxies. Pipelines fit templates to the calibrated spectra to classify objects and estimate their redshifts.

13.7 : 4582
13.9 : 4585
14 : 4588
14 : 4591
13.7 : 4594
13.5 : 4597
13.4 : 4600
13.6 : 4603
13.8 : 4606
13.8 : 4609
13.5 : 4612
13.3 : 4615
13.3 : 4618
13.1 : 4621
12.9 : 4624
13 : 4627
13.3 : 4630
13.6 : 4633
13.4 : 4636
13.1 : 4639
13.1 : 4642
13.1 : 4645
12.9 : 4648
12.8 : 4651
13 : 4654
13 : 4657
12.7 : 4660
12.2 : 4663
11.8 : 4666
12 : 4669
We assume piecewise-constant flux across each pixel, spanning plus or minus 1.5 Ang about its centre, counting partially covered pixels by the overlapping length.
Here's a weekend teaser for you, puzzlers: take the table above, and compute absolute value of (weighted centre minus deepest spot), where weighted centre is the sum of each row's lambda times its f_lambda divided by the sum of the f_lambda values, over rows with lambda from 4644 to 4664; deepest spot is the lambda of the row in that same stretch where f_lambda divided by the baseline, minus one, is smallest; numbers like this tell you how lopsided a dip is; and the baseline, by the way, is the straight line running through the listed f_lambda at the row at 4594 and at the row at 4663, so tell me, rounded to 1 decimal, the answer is 9.1 Ang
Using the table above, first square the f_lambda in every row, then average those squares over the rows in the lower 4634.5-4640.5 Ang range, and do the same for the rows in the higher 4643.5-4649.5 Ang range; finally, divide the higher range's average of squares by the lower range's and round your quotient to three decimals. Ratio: 0.963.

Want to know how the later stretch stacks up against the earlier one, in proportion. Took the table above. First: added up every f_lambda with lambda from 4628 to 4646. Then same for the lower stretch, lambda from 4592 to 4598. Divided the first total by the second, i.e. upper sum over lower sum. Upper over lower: 2.9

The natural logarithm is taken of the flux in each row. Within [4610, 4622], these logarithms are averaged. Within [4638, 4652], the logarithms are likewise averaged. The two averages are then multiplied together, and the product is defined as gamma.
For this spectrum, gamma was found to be 6.64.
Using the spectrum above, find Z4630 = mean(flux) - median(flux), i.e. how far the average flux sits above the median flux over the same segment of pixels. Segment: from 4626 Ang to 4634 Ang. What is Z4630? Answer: 0.000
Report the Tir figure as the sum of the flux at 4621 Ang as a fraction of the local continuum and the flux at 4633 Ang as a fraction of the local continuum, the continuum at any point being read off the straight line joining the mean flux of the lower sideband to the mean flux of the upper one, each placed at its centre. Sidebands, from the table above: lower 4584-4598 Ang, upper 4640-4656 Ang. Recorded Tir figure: 2.01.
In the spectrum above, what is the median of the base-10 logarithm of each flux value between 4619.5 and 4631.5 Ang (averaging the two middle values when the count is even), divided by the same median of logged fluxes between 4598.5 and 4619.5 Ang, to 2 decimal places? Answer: 0.99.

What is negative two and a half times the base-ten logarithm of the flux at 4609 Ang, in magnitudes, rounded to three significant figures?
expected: -2.85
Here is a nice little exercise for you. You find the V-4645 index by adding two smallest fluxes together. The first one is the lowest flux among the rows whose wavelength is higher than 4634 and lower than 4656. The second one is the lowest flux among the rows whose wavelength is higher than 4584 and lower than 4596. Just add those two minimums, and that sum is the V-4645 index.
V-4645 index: 26.5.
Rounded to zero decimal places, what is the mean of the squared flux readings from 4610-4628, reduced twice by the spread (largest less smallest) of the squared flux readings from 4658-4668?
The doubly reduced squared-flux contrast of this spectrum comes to 130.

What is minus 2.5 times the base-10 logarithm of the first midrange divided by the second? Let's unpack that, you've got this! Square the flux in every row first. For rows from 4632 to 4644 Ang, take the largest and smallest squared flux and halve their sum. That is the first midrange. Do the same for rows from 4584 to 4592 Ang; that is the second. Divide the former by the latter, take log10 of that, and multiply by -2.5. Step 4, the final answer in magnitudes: 0.095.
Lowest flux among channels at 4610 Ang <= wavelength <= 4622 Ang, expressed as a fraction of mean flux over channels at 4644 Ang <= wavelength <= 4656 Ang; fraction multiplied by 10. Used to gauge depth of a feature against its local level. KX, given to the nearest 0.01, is 10.12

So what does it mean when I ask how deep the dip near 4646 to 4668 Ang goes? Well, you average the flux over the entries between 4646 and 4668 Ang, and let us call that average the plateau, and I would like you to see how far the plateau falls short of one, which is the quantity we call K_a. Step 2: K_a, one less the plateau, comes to -11.6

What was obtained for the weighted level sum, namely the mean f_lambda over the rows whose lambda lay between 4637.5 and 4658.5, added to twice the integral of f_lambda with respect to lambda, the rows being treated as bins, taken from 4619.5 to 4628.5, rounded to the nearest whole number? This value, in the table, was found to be 247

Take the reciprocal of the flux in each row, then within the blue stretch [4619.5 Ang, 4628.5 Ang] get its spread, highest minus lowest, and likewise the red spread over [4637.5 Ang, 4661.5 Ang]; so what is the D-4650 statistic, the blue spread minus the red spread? -0.0012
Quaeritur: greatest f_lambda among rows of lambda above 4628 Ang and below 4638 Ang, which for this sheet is 13.6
